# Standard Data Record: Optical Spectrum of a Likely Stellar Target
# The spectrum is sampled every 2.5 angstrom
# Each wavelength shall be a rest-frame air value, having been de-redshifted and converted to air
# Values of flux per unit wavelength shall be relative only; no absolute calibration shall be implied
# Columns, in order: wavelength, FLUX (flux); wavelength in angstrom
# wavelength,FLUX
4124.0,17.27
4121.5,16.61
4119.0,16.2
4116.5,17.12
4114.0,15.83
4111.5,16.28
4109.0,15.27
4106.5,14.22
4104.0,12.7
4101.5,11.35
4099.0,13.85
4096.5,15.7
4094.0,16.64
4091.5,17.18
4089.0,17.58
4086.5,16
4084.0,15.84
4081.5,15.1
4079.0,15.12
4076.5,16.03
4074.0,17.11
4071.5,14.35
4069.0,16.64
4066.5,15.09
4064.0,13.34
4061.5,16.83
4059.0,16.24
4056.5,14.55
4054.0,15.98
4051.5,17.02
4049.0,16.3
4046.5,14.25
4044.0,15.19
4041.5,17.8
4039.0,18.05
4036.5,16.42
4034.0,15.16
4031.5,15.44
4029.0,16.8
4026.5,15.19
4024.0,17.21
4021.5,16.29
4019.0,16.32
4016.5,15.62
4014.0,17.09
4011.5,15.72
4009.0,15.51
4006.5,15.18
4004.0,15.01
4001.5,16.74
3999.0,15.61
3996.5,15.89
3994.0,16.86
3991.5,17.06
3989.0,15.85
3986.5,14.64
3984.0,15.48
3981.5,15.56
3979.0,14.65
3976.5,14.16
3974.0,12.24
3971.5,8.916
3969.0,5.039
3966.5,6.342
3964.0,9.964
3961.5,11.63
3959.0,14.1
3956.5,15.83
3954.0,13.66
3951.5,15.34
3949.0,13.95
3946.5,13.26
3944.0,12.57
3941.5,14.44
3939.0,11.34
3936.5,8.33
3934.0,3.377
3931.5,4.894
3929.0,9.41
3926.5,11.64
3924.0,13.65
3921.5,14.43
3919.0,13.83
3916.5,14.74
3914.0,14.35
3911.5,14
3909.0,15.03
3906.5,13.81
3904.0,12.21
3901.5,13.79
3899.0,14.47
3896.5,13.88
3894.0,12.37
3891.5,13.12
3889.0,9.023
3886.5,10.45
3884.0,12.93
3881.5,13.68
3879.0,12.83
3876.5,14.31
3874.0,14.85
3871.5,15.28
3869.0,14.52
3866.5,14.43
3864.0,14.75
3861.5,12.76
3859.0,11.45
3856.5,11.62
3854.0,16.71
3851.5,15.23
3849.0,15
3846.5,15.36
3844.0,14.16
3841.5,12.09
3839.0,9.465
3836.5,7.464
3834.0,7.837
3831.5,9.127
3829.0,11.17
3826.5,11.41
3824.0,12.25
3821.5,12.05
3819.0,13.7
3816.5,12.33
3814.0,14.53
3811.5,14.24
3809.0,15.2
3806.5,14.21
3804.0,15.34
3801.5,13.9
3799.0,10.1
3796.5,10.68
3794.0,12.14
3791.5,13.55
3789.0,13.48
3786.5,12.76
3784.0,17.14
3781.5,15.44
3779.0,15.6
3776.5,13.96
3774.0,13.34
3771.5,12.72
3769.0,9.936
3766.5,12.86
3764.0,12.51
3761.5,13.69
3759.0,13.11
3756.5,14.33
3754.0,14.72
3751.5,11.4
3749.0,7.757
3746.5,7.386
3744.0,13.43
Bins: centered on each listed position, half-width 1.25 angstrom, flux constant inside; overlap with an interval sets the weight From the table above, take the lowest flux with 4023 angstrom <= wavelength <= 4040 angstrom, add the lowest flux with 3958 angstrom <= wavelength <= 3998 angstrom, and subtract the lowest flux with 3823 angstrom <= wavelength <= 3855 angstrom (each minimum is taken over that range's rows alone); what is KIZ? 13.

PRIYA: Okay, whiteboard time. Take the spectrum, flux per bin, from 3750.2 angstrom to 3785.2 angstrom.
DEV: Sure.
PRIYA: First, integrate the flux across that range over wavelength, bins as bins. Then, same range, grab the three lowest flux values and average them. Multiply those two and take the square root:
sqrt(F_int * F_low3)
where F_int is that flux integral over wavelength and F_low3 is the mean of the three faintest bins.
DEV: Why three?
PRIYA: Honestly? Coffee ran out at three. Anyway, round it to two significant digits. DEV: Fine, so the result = 73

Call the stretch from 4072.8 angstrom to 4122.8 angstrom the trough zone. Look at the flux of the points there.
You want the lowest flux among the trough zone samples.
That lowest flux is 11.35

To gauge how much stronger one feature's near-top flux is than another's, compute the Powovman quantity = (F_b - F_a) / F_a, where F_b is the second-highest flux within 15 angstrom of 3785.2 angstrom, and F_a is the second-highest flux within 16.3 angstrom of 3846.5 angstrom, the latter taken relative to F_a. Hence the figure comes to 0.016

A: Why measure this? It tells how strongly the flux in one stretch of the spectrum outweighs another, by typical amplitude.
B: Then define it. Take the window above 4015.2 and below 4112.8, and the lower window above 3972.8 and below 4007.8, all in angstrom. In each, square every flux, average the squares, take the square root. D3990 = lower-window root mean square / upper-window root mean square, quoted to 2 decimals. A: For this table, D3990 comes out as 0.98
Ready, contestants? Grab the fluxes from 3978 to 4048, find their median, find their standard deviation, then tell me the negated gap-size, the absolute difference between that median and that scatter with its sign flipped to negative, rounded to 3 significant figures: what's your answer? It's -14.7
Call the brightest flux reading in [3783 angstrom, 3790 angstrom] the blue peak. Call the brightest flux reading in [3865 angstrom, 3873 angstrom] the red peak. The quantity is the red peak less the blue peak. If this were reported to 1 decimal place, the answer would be -1.9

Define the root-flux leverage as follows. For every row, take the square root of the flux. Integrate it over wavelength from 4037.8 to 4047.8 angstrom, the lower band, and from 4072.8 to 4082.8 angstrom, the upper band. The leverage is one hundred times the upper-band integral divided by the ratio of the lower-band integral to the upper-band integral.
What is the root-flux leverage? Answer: 3923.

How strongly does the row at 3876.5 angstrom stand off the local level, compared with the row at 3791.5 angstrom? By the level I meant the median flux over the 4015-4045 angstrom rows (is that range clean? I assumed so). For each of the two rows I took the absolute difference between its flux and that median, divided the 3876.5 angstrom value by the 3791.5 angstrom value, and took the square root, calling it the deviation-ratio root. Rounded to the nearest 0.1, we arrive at 0.9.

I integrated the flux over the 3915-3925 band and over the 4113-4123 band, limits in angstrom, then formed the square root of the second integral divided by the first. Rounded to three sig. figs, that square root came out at 1.08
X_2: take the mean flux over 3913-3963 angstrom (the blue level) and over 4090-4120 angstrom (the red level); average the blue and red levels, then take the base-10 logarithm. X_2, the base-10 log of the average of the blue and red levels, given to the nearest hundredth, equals 1.14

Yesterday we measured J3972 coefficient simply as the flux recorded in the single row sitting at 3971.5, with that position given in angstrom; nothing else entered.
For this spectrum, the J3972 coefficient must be 8.916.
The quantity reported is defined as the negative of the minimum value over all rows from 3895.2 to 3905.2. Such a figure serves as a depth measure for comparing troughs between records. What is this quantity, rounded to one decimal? -12.2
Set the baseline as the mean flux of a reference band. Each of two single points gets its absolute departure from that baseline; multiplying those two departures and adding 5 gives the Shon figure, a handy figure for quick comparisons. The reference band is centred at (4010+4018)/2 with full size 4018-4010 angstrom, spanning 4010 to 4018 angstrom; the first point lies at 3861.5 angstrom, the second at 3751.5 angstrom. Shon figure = 21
